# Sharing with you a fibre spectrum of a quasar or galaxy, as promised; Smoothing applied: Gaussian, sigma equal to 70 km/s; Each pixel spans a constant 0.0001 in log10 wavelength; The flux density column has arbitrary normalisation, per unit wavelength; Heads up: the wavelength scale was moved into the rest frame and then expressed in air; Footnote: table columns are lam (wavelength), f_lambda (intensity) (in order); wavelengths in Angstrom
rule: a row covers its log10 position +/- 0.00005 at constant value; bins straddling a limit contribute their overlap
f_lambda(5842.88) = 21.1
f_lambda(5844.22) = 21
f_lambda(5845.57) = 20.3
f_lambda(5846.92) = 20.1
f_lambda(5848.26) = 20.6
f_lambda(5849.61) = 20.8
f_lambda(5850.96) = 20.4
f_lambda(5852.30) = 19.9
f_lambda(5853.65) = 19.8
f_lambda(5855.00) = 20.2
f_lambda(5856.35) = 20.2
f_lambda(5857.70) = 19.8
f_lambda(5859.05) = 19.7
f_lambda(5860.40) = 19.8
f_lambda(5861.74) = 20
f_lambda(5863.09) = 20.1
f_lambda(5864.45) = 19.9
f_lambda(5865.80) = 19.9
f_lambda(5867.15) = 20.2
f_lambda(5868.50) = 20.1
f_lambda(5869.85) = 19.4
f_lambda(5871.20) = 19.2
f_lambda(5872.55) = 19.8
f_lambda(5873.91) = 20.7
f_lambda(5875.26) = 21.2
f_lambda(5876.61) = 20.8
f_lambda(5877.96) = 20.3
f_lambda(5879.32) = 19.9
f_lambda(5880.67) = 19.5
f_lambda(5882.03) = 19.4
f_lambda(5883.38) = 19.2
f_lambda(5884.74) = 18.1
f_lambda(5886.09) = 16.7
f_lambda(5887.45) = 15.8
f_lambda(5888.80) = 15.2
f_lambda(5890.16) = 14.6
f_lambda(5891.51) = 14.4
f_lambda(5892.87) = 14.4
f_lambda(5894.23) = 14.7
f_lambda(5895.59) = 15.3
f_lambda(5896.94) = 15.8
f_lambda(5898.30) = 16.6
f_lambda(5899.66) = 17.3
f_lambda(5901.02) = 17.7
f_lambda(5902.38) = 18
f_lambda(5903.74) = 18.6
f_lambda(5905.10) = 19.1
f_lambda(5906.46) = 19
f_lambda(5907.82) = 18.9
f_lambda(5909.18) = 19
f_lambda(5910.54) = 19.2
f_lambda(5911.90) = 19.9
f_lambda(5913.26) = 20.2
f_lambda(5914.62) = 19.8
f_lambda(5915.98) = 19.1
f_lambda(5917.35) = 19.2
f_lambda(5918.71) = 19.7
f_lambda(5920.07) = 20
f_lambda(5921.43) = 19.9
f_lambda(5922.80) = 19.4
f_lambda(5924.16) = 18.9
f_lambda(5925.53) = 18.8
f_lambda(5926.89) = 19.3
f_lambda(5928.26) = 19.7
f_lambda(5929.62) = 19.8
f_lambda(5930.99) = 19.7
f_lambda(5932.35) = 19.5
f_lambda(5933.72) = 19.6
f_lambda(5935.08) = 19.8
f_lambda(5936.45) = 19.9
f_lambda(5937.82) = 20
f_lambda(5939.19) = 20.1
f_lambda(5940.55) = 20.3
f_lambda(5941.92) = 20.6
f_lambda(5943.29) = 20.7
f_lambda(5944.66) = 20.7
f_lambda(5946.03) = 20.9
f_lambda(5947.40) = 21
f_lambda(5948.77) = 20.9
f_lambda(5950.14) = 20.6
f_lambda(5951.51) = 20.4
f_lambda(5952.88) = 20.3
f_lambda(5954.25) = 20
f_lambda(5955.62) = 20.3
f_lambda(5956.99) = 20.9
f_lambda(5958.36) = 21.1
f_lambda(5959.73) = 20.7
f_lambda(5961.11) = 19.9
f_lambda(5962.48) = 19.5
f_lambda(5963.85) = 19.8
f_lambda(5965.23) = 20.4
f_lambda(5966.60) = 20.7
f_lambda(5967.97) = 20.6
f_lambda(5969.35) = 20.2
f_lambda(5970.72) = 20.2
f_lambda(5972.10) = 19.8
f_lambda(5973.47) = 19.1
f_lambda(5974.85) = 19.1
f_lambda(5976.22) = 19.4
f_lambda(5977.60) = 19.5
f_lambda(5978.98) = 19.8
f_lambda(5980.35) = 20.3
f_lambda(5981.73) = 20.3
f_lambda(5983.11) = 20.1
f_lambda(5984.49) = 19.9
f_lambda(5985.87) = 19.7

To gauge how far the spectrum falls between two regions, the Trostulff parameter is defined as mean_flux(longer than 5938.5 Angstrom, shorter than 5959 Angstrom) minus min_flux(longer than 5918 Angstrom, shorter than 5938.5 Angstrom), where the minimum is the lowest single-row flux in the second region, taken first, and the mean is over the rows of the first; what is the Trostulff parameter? 1.8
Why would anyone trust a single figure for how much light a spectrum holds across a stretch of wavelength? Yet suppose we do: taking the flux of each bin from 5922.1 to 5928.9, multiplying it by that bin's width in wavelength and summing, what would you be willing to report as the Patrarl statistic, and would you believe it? 131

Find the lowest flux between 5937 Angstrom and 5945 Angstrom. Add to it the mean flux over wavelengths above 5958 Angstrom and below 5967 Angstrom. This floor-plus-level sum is 40.3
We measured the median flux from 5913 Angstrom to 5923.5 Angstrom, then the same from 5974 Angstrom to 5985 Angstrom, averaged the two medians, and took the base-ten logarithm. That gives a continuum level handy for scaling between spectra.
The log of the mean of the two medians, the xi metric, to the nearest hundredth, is 1.30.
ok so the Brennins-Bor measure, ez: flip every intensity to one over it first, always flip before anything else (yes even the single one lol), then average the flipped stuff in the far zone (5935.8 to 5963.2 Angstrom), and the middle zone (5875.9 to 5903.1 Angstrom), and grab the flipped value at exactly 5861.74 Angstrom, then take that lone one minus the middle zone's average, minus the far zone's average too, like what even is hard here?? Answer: -0.0580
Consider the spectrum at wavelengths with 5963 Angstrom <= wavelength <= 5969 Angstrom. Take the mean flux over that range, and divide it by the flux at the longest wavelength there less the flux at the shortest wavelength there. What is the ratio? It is 25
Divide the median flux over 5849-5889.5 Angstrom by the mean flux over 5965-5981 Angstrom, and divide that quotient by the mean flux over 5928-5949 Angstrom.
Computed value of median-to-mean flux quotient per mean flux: 0.049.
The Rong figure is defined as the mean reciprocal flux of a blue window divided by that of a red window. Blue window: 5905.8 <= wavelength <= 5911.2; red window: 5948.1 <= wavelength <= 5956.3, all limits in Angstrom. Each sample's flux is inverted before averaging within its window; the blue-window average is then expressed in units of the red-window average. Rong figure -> 1.07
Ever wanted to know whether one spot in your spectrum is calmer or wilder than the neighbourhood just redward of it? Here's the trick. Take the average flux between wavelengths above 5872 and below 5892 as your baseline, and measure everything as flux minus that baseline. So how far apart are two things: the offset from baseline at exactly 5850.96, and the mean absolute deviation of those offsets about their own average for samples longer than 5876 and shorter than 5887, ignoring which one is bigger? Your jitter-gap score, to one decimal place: 1.1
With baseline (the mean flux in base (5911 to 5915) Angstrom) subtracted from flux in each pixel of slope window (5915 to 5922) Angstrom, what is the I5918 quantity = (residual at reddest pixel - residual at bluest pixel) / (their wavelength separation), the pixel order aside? 0.15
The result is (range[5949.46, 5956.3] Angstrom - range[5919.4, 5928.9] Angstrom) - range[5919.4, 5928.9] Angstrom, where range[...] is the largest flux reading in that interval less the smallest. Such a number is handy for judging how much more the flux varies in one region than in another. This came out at -1.8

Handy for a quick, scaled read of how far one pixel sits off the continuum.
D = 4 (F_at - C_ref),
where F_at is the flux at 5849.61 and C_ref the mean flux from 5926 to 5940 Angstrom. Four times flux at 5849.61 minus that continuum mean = 4.2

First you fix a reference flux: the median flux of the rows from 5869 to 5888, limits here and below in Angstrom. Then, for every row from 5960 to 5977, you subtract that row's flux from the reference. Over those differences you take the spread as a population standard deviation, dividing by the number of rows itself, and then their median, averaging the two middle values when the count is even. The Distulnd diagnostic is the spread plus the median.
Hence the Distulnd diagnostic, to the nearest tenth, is 0.1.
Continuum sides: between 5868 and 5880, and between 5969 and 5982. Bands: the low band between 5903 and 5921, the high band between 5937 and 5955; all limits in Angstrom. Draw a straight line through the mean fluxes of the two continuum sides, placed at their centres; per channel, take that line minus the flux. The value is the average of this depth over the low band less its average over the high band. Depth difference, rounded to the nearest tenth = 1.3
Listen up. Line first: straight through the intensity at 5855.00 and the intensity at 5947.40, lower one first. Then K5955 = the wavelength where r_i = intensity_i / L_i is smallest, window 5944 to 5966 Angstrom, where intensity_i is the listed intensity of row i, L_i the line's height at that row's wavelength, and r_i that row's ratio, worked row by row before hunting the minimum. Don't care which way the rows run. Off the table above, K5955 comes 5962.48 Angstrom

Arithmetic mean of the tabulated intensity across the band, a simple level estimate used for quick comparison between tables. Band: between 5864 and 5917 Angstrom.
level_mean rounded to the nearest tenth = 18.4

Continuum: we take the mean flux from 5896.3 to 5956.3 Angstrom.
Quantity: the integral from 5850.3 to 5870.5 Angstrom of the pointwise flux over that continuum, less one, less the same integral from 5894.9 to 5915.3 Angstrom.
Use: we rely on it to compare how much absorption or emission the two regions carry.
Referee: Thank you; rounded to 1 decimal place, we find 1.7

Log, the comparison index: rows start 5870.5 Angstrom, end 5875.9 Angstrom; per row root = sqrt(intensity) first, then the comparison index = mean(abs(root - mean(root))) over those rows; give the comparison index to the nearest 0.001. 0.081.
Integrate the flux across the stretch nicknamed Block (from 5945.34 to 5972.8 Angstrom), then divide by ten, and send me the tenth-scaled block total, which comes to 56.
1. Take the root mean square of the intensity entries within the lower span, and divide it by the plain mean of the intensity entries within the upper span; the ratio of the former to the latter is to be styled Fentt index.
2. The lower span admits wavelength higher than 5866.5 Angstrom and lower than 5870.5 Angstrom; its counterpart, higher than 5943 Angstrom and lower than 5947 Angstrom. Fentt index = 0.96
